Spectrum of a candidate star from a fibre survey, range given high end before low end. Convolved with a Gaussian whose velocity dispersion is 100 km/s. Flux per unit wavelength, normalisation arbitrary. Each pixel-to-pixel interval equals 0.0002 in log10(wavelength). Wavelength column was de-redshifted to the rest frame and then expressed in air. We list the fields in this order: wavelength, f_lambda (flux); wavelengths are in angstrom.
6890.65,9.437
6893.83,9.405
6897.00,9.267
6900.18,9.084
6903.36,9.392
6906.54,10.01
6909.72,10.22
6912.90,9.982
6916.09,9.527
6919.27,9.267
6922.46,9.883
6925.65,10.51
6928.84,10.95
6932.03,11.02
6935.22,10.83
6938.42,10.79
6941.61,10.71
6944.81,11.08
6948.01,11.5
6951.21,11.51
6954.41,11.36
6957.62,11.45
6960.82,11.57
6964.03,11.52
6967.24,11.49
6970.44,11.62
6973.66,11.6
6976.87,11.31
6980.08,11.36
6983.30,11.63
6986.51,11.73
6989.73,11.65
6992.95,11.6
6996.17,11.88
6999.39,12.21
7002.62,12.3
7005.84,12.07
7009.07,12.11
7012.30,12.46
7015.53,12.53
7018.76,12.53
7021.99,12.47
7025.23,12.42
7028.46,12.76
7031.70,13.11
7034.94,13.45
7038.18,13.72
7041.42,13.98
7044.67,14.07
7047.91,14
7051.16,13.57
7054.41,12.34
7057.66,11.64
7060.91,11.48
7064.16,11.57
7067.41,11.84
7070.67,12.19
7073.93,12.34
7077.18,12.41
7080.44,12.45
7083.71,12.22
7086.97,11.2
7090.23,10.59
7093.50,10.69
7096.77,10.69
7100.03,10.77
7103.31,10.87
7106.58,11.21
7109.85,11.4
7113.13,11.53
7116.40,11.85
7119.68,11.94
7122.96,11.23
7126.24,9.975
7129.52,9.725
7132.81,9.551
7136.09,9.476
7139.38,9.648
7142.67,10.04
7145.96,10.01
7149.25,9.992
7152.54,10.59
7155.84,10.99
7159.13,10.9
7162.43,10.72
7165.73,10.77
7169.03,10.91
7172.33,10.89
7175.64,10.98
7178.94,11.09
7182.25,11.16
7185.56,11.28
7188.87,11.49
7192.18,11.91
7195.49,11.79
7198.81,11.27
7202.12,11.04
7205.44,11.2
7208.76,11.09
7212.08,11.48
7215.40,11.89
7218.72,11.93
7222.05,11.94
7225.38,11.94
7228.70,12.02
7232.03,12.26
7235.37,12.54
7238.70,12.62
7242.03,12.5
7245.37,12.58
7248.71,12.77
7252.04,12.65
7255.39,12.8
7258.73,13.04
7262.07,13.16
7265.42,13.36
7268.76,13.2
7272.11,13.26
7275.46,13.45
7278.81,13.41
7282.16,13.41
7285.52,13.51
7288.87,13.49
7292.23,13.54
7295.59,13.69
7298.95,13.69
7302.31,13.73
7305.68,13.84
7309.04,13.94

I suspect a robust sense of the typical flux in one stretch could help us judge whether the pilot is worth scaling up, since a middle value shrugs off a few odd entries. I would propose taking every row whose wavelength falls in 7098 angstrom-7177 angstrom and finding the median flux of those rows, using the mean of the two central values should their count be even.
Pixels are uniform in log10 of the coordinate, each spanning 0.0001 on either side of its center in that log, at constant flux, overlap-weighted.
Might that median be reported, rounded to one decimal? 10.8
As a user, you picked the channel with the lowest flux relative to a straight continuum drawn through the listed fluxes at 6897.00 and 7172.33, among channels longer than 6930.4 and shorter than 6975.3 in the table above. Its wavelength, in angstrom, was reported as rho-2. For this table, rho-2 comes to 6941.61 angstrom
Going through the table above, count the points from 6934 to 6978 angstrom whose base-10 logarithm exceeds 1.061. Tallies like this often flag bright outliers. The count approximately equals 5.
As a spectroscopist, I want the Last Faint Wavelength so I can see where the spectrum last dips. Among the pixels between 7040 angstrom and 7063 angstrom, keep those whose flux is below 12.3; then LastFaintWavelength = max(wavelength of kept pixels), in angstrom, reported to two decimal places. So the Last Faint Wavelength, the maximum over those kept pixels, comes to 7060.91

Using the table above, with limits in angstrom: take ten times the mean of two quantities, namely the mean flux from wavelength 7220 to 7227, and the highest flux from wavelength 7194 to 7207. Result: 119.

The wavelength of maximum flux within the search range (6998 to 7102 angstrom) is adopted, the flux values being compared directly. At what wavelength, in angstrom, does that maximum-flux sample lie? 7044.67 angstrom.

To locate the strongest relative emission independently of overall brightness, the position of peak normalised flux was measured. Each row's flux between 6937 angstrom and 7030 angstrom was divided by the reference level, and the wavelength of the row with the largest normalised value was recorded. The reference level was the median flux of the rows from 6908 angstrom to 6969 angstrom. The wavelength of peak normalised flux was 7028.46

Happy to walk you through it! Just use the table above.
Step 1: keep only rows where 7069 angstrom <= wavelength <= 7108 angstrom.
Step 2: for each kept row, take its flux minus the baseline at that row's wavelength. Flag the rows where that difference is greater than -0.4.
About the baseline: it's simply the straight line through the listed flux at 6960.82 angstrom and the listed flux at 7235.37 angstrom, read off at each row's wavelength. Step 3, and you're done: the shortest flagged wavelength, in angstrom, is 7070.67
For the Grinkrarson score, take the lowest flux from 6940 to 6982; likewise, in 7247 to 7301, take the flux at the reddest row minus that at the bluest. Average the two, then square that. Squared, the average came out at 33.8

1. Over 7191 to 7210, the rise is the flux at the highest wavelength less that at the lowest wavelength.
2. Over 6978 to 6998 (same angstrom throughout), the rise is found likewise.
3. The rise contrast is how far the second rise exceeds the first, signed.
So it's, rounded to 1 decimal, 1.3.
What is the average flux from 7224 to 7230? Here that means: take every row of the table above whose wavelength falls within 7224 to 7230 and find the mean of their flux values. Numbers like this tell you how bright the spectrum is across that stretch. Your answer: 12.0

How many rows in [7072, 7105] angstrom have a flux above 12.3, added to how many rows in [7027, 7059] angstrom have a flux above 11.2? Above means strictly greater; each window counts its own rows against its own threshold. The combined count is 13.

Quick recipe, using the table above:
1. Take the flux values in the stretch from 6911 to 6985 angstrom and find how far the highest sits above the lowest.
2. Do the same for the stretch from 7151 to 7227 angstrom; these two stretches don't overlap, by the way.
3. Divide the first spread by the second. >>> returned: 1.8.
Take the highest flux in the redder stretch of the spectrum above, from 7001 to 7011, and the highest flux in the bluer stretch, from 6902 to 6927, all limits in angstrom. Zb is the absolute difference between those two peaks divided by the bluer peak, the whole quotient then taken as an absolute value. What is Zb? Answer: 0.17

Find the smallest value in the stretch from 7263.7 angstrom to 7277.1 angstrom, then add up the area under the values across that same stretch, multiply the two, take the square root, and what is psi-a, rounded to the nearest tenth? 48.5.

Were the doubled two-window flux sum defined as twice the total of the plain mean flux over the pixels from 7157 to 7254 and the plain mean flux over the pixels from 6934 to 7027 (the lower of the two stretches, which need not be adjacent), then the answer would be 47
